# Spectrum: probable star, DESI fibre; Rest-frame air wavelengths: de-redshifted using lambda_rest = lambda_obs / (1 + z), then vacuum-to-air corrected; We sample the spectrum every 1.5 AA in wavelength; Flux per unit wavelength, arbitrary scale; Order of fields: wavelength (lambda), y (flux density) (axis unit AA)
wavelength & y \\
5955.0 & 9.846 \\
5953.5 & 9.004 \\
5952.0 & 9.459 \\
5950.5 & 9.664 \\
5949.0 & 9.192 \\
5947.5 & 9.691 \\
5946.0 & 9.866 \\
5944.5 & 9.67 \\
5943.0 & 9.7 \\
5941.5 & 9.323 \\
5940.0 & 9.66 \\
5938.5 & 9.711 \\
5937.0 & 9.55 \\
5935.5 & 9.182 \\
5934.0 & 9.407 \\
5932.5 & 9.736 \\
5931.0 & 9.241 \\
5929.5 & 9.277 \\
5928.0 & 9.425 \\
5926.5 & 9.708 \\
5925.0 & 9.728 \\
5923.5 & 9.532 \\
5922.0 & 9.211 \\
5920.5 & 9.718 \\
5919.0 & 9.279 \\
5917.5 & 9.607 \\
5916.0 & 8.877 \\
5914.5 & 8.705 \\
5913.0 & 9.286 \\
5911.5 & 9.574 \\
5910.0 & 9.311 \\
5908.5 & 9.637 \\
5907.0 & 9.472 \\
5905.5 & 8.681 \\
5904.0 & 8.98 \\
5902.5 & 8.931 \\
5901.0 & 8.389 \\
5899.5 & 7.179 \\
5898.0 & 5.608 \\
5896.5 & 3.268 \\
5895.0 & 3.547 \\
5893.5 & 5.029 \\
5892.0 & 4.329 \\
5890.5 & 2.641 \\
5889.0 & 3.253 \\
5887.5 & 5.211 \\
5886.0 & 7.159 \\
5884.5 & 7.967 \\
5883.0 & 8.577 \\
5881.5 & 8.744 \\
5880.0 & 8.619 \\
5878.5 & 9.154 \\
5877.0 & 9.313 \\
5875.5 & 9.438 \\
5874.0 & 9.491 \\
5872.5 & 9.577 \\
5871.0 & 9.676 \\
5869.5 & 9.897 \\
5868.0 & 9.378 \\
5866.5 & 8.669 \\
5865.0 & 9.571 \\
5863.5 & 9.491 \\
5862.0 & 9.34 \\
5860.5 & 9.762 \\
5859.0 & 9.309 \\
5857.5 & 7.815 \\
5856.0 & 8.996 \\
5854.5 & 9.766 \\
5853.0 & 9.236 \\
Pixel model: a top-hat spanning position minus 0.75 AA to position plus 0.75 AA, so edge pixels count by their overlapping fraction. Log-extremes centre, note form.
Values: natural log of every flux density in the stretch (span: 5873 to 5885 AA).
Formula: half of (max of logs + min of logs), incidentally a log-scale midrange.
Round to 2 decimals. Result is 2.16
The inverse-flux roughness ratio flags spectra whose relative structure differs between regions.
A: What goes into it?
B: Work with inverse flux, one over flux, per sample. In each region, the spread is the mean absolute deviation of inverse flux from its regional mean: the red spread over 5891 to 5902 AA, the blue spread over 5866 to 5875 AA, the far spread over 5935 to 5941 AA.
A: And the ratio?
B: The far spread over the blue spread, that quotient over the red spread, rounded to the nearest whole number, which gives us 10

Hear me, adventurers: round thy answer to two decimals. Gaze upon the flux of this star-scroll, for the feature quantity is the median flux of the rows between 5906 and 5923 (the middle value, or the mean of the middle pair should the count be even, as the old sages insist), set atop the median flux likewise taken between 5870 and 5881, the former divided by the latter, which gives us 0.99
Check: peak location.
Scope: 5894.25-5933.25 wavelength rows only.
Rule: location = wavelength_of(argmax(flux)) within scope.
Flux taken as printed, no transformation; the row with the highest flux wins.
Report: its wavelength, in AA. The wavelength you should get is 5932.5 AA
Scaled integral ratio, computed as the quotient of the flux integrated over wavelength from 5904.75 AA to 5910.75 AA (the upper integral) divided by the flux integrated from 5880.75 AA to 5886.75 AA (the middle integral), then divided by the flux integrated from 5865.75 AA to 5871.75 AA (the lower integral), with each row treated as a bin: 0.0203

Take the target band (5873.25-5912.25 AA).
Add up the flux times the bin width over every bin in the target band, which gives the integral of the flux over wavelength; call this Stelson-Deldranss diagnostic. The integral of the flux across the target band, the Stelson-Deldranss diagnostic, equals 287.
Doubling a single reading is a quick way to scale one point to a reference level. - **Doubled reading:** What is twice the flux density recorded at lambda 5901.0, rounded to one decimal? 16.8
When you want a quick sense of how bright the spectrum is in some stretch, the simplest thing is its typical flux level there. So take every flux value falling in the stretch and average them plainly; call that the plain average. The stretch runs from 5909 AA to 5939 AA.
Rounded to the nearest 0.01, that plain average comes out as 9.40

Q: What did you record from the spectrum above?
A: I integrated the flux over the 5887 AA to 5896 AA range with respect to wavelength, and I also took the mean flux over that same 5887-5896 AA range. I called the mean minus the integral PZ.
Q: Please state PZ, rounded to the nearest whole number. -32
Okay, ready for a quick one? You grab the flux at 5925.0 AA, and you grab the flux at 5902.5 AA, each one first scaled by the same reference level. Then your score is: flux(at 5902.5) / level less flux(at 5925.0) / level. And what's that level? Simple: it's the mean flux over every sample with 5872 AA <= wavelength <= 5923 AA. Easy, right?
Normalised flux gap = -0.10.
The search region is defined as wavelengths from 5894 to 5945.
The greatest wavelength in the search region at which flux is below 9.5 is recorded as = 5941.5 AA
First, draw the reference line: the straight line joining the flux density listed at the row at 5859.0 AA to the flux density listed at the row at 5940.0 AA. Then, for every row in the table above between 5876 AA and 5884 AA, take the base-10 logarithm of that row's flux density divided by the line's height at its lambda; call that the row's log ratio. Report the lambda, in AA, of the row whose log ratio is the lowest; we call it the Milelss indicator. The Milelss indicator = 5883.0 AA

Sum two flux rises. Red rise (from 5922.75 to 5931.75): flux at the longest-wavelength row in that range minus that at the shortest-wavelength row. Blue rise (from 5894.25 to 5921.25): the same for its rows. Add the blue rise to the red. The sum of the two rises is 5.88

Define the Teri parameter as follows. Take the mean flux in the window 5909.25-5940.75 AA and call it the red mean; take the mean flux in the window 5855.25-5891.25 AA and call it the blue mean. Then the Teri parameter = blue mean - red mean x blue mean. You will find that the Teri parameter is -70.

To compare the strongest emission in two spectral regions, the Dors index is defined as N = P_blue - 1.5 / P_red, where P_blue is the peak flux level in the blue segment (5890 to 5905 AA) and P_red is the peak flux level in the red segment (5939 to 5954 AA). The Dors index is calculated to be 8.8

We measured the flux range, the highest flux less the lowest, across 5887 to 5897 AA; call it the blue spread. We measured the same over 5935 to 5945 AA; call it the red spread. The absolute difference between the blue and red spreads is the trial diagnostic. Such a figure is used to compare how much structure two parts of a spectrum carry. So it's 2.0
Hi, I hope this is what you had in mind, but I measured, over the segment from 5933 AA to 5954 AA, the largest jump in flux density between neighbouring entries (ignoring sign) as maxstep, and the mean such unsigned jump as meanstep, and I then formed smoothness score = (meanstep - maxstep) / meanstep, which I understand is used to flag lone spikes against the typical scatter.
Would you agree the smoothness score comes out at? -0.83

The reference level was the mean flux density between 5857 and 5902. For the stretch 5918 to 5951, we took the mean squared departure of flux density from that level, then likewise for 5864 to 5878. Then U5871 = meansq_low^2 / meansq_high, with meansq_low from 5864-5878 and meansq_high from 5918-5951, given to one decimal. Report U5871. 3.1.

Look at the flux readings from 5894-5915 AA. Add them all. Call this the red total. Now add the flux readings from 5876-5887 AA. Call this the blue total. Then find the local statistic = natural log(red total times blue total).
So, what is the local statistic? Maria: 8.8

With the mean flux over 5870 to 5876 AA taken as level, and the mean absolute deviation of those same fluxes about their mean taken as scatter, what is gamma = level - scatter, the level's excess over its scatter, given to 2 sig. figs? 9.5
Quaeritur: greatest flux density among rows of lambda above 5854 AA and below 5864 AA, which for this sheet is 9.766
